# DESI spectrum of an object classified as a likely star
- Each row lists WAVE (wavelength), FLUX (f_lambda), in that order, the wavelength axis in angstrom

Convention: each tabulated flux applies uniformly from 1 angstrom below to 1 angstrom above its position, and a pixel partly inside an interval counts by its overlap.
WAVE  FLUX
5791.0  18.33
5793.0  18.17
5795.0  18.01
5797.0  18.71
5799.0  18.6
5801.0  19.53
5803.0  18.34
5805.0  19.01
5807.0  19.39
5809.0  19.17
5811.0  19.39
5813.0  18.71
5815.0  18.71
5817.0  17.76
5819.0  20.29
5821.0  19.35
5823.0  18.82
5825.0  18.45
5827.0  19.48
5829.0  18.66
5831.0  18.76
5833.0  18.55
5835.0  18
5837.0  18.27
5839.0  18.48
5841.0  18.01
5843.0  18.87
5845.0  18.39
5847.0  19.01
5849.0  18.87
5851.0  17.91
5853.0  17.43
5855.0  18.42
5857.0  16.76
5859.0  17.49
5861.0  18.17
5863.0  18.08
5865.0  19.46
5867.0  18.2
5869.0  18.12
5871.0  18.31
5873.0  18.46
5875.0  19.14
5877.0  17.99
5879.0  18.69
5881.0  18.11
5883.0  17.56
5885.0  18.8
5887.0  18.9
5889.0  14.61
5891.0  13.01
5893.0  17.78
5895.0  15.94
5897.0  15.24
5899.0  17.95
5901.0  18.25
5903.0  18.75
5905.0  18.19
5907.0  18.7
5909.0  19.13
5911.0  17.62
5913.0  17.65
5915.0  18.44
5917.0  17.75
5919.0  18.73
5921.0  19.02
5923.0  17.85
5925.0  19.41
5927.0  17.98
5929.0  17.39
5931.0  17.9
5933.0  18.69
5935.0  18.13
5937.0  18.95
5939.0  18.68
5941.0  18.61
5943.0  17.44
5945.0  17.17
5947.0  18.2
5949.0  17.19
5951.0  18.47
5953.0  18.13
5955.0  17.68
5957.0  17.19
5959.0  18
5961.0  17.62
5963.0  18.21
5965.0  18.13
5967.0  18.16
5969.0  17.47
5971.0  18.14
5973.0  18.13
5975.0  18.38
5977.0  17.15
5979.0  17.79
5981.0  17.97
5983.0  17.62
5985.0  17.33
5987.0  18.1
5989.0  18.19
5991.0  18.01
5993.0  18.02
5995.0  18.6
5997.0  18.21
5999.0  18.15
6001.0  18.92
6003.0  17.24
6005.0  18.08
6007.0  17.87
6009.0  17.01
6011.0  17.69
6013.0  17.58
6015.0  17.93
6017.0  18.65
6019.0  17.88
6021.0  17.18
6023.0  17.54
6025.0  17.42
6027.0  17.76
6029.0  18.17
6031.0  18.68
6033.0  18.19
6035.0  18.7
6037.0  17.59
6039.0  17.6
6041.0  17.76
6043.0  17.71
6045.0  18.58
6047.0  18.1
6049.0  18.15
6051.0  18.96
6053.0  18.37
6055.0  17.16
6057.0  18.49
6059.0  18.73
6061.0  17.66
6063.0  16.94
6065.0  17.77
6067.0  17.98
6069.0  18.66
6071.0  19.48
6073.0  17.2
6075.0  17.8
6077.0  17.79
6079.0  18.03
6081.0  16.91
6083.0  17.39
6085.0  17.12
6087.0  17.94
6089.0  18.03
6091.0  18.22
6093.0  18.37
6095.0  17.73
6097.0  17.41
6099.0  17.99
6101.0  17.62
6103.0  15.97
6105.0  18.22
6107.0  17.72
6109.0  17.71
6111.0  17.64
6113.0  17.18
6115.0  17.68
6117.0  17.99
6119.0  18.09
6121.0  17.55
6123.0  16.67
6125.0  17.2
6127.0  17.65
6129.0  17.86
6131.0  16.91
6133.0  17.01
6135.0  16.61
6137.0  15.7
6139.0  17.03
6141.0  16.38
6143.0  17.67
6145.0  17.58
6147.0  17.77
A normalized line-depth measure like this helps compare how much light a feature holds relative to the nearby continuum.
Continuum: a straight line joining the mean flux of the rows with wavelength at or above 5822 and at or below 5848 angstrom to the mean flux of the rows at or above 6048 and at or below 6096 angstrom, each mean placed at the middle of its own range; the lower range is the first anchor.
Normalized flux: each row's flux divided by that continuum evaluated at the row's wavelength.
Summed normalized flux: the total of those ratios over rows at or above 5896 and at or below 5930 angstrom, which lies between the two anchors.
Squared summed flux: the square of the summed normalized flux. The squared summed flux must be 281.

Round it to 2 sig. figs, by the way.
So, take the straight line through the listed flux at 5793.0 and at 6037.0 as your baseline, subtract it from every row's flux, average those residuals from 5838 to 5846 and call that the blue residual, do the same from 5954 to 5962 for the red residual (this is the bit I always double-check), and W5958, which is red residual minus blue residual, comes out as -0.54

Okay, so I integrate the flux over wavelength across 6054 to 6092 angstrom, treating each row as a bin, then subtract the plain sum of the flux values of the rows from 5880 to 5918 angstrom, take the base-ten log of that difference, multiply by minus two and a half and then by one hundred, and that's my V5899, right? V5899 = -635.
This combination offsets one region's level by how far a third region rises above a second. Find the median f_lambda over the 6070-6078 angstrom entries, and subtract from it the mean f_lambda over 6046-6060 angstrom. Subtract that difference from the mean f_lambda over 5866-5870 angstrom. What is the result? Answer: 18.6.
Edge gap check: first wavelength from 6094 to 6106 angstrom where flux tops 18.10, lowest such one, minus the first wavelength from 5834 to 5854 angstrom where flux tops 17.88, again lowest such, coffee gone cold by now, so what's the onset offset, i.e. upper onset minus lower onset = 270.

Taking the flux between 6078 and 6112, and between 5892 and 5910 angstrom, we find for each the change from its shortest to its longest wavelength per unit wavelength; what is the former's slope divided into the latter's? -6.9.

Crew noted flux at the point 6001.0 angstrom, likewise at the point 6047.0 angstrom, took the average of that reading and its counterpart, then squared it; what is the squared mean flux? 343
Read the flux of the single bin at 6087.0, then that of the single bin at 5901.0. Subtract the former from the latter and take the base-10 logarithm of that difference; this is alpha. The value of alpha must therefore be -0.5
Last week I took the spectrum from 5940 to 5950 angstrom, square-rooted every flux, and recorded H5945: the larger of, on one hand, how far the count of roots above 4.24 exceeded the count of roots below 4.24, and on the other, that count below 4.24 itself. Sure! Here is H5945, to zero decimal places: 3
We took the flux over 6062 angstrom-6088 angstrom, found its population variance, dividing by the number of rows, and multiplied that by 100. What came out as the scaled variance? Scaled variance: 48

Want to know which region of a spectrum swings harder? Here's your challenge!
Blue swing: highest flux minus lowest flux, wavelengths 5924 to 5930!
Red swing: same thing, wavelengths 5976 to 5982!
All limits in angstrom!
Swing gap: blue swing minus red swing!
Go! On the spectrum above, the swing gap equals 1.2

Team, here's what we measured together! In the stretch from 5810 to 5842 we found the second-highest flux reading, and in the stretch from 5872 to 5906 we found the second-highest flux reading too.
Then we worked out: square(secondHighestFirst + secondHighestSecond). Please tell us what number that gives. 1473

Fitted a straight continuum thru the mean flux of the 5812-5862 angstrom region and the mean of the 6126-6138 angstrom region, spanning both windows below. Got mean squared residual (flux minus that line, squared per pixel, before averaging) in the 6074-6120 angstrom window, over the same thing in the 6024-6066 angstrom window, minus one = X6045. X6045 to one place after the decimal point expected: -0.2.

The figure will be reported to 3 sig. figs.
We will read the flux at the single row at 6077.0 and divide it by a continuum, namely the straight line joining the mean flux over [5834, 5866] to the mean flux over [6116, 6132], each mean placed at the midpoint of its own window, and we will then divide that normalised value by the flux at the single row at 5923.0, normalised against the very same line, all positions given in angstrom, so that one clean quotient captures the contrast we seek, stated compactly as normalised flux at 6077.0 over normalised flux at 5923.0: 1.02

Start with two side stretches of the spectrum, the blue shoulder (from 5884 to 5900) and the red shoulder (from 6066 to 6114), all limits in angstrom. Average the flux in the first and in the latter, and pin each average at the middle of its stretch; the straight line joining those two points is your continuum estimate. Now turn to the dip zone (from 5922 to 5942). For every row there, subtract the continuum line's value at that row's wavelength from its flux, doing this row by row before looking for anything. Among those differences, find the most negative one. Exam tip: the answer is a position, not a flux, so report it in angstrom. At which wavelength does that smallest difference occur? 5929.0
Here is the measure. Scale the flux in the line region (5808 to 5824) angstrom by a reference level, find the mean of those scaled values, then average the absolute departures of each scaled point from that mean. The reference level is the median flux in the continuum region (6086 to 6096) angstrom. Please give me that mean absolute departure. 0.0291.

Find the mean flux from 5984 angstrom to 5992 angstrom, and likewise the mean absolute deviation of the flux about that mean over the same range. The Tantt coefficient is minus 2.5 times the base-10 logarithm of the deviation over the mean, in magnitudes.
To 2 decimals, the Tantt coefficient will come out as 4.48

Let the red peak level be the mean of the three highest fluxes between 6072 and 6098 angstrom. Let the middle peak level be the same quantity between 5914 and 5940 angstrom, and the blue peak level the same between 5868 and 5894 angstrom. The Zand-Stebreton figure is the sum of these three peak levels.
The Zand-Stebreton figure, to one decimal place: 56.3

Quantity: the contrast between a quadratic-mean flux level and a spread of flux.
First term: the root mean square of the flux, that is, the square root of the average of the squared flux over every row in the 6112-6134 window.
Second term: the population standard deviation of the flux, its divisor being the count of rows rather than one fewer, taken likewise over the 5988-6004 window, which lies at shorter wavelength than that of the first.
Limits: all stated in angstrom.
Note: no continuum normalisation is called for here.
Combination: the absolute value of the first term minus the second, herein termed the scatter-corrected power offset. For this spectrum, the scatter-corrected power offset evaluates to 17.0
